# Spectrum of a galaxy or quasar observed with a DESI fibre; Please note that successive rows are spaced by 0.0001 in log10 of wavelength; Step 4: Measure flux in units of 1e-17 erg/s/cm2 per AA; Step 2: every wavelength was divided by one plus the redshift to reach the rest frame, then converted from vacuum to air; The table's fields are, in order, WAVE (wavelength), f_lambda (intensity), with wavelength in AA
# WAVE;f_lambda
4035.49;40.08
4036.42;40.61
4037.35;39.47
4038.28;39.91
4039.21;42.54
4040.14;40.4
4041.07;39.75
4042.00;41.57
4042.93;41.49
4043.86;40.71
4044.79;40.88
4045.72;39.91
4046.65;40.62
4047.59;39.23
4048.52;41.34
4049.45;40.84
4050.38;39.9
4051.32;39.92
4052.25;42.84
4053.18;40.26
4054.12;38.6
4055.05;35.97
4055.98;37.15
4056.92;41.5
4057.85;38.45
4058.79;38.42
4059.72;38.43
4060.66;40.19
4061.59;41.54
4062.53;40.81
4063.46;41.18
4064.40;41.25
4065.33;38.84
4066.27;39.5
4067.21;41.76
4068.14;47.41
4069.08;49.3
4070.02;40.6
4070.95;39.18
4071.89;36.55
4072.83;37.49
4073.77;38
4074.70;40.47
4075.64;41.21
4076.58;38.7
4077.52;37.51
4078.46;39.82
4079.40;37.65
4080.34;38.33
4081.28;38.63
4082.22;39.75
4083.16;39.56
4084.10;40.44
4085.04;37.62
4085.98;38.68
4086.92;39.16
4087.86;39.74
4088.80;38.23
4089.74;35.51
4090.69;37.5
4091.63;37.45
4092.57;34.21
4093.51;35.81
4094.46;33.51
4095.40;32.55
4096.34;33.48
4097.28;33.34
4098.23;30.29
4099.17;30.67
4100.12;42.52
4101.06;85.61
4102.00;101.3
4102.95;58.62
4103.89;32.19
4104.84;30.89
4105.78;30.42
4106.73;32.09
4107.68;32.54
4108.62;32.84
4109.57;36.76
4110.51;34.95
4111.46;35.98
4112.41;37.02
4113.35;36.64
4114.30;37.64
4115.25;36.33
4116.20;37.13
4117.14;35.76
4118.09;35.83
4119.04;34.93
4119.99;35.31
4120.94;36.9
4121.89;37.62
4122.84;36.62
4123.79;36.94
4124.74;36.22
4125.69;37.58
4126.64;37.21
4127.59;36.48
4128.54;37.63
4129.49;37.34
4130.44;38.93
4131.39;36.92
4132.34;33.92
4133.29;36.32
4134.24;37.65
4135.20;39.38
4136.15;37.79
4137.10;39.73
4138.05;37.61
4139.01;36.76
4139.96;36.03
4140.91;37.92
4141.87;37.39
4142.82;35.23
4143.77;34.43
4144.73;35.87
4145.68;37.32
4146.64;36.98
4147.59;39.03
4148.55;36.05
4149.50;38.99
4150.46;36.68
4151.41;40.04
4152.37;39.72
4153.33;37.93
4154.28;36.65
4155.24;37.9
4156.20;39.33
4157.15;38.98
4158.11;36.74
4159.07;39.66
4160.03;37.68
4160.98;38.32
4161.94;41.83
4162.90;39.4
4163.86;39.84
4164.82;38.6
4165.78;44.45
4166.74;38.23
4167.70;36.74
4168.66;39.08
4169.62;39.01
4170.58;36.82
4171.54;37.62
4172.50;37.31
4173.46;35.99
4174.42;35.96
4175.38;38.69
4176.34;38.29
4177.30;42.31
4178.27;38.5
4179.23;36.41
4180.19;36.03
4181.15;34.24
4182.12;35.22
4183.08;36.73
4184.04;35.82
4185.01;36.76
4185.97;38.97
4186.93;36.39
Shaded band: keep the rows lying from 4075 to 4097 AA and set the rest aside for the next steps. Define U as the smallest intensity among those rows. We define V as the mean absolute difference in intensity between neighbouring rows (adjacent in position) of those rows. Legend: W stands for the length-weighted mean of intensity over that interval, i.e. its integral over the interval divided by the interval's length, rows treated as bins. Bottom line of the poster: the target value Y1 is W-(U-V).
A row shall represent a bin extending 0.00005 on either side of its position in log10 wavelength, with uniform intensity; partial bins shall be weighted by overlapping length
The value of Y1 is 6.5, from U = 32.55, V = 1.4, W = 37.6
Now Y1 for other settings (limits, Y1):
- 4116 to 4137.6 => 4.3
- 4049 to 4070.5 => 6.7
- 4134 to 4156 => 4.7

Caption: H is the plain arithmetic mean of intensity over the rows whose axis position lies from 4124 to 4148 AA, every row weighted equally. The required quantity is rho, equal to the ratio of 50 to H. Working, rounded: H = 37.1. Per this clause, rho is 1.35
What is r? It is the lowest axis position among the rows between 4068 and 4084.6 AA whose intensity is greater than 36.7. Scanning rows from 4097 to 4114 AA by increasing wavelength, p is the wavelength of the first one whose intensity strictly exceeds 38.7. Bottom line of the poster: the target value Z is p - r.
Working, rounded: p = 4100.12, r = 4068.14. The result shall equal 32.0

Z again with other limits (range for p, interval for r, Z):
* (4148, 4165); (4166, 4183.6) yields -17.2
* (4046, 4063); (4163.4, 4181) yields -117.2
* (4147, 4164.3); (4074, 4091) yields 72.9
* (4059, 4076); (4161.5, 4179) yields -101.3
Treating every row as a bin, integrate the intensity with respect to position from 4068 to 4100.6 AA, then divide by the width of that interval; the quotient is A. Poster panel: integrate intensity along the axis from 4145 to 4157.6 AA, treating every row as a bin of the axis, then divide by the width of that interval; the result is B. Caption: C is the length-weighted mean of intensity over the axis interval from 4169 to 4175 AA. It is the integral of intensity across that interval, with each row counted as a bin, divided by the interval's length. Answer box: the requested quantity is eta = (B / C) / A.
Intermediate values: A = 37.9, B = 38.1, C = 37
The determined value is 0.027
